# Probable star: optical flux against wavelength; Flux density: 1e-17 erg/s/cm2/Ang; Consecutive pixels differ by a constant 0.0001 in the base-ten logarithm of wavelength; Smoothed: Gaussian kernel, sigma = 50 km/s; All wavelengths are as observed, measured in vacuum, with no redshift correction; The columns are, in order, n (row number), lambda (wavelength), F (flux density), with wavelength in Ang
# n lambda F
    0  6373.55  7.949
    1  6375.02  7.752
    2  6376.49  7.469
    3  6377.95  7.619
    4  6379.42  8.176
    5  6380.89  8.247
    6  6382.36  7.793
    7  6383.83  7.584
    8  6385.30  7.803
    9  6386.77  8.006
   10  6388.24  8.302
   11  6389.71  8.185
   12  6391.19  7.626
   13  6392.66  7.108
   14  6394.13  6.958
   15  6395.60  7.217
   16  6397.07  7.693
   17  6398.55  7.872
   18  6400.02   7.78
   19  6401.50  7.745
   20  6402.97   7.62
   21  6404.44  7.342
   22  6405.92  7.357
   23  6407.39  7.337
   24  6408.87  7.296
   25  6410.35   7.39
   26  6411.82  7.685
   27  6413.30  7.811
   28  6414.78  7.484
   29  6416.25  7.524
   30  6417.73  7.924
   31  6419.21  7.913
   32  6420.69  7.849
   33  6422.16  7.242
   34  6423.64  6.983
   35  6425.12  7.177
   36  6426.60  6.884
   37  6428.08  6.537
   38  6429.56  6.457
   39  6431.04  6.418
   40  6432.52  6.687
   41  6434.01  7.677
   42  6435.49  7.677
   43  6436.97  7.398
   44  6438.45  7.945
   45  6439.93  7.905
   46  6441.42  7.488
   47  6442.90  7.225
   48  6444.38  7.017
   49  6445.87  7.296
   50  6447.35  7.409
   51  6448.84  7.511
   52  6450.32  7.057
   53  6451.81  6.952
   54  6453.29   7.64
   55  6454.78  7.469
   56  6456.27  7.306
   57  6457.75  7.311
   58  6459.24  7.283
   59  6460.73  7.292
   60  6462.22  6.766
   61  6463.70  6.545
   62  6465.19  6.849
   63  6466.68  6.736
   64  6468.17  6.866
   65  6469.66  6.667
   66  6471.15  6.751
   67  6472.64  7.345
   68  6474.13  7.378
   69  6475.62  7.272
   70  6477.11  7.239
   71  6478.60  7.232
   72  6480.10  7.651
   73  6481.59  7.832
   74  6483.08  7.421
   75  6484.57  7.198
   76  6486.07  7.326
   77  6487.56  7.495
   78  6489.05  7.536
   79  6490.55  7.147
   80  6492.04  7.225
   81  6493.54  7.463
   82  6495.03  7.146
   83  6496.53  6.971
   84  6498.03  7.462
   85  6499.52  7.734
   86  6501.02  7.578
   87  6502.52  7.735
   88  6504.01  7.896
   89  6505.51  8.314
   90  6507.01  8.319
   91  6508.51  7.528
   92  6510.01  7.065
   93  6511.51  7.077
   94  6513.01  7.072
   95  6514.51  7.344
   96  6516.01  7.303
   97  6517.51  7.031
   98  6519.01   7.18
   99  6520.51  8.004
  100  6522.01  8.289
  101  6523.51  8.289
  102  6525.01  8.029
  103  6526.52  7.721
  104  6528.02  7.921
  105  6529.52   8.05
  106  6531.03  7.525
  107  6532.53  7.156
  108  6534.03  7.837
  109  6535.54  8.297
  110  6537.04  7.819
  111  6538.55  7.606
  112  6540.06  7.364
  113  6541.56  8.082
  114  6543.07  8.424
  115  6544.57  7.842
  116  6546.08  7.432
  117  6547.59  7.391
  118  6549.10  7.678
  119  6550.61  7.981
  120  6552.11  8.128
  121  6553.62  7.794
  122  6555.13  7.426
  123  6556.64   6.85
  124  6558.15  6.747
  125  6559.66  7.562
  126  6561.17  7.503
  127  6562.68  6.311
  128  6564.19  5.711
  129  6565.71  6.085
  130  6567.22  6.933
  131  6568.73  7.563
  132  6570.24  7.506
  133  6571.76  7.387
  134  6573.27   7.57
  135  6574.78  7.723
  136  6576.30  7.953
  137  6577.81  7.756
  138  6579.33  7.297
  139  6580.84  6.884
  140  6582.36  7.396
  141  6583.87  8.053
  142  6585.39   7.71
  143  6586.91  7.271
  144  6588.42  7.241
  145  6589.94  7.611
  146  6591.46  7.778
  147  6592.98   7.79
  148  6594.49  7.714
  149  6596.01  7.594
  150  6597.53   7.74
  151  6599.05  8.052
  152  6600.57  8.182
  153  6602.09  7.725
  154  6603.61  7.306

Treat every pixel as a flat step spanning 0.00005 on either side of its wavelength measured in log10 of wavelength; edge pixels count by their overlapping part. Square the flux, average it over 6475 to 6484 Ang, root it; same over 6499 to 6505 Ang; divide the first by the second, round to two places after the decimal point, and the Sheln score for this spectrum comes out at 0.96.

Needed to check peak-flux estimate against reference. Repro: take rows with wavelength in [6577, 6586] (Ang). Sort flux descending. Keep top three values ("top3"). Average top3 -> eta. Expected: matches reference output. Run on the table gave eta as 7.84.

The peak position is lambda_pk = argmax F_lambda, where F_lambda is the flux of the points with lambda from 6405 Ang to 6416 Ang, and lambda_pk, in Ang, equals 6413.30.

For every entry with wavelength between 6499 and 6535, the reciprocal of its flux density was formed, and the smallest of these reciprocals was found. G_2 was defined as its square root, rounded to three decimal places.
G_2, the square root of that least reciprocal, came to 0.347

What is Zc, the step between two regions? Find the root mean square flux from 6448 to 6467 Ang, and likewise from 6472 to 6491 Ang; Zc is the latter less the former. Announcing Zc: 0.3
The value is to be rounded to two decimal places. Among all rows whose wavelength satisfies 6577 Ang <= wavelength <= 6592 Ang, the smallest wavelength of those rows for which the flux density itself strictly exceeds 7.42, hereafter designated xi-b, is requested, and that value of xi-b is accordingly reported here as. 6577.81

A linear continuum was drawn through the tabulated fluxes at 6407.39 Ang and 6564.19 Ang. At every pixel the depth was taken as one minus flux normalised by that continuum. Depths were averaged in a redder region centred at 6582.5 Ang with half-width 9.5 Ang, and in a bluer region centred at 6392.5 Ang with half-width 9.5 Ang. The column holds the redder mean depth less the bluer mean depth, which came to -0.34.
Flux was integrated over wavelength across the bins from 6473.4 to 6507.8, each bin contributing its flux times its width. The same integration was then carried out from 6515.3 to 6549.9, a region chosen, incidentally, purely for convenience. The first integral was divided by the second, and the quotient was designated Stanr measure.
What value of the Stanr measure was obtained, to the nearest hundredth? 0.96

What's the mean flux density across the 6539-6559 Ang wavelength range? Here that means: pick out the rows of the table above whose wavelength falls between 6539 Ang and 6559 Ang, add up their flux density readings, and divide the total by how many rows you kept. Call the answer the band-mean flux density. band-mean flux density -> 7.6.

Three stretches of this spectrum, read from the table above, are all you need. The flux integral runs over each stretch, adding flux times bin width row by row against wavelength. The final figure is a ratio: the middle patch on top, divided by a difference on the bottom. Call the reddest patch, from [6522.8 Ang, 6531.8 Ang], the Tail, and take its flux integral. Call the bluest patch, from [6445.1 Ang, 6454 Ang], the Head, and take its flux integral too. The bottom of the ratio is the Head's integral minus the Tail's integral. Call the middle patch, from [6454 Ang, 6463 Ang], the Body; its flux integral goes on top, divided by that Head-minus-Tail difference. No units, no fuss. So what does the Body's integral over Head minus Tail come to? -10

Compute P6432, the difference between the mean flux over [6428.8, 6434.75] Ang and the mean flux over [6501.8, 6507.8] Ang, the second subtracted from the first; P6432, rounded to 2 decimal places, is -1.26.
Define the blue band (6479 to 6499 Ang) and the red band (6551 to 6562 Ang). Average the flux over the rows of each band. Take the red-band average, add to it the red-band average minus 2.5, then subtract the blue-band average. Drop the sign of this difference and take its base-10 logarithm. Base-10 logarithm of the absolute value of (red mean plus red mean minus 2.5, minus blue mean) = 0.70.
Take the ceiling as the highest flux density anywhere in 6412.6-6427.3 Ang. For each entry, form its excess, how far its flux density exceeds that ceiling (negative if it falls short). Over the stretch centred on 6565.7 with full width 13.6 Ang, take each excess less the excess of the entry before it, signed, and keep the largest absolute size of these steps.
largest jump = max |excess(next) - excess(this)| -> 1.2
